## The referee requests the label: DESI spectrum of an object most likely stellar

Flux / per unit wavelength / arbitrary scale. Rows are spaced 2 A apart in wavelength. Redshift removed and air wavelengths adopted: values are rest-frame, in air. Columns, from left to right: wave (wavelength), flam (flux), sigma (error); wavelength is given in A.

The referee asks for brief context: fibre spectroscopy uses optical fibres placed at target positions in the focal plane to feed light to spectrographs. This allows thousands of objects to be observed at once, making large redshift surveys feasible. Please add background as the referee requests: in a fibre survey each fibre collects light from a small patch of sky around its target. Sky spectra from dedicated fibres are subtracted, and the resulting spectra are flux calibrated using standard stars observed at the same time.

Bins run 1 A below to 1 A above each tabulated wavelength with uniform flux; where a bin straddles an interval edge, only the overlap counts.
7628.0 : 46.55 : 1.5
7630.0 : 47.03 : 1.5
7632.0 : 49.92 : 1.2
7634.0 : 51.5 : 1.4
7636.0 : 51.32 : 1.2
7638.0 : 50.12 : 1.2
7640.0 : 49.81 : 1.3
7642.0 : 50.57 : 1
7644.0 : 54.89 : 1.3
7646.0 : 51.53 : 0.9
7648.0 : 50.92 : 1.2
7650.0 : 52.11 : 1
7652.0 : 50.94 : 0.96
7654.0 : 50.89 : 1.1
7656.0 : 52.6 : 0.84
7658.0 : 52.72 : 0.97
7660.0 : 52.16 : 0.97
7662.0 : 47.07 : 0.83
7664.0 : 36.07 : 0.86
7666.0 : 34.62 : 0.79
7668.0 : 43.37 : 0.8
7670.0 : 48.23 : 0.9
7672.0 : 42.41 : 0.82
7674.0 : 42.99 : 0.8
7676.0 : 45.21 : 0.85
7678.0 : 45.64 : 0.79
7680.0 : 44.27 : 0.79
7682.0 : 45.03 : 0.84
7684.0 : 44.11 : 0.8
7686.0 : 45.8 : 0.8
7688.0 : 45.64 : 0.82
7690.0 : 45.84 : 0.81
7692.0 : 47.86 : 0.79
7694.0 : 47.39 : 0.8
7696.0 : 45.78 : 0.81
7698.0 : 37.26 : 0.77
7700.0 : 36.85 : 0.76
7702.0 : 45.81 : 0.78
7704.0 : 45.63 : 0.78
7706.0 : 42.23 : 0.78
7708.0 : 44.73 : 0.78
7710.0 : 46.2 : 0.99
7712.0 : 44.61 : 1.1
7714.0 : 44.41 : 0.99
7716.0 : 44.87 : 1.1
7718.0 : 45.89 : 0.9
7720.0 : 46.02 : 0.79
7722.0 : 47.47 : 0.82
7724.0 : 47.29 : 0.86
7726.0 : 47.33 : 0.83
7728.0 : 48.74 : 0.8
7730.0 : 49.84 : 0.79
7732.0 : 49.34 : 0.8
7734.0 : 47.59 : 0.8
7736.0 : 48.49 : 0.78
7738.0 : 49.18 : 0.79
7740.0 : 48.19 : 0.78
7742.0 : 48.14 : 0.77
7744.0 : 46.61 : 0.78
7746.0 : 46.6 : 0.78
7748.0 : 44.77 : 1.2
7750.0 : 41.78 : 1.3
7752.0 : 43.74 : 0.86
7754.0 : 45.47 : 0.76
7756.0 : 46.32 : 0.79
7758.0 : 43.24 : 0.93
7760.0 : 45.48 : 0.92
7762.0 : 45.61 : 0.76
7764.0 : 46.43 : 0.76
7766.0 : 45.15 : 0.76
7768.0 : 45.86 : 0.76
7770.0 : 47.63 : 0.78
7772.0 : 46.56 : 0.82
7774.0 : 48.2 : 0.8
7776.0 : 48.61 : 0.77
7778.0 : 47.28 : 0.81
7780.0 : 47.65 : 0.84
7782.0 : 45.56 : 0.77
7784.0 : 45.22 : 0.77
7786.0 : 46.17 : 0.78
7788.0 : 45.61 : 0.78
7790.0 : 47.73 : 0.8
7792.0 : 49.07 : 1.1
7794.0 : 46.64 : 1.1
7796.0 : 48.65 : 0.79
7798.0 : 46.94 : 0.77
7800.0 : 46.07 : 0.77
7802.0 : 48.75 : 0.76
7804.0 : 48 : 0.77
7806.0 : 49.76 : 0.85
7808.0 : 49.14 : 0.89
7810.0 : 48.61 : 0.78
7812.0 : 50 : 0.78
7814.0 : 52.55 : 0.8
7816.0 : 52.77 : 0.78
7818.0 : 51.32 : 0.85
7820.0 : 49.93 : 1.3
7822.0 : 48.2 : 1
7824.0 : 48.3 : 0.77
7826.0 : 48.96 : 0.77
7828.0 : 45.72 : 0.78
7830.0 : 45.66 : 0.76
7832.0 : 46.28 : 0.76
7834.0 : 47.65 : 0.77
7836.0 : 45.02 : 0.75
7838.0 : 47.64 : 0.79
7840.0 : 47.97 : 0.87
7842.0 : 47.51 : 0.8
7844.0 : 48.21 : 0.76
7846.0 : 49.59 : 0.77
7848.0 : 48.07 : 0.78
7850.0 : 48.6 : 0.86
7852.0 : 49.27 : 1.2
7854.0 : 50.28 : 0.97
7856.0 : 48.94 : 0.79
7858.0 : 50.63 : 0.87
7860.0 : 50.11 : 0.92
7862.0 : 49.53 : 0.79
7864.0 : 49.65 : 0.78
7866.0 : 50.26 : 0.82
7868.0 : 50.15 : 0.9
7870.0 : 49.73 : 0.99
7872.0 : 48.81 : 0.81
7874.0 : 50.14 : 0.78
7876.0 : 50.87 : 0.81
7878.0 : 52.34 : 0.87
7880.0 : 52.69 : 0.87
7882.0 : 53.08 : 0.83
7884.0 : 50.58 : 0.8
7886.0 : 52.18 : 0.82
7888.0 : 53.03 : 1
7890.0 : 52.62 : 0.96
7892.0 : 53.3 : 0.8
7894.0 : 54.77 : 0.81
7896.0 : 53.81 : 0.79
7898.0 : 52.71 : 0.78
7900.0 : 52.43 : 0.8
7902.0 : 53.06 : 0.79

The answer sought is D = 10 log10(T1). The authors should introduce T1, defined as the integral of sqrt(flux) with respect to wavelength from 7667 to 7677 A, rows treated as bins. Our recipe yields 18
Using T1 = 67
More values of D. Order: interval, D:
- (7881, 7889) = 18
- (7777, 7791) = 20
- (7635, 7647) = 19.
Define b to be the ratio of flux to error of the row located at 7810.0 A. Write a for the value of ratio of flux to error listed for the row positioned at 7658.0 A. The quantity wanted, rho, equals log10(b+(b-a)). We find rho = 1.85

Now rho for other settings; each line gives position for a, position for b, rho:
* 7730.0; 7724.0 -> 1.67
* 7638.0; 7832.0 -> 1.90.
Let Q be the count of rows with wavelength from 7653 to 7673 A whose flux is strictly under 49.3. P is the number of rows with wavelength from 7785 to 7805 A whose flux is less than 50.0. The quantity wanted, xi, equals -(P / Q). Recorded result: -1.7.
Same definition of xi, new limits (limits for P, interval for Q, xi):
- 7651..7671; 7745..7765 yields -0.5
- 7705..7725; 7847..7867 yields -2.5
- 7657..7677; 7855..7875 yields -4.0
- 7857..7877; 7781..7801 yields -0.4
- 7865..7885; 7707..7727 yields -0.2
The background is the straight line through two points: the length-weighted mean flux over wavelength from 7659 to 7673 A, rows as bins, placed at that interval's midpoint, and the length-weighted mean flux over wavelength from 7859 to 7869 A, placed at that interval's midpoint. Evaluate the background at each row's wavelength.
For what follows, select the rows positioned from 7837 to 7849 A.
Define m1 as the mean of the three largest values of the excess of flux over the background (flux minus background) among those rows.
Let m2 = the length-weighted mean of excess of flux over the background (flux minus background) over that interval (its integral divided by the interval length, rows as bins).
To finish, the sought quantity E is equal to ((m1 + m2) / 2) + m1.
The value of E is -2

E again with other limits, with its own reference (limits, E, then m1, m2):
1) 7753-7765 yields -1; -0.4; -1.1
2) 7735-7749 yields 5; 2.8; 1.5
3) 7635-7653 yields 19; 10.1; 8.7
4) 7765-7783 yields 2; 1.2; 0.0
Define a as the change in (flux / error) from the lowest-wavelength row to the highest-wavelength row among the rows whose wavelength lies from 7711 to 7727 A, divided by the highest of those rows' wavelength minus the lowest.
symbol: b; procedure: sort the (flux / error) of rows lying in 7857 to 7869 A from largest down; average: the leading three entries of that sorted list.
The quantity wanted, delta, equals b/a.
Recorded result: 53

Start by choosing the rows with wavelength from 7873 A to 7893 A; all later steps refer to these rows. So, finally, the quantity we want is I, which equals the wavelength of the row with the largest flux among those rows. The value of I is 7892.0 A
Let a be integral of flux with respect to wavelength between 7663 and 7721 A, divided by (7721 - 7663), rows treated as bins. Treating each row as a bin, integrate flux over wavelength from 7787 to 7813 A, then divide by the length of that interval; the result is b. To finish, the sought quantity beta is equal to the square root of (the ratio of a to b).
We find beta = 0.96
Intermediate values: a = 44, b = 48.1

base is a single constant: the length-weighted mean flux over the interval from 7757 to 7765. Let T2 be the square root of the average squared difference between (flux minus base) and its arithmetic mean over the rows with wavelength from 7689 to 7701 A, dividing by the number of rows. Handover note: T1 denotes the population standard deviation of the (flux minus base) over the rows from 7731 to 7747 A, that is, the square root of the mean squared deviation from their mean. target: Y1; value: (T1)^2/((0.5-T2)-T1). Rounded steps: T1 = 1.0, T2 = 4.6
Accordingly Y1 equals -0.19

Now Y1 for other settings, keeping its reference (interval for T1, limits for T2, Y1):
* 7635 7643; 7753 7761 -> -0.27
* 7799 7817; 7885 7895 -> -1.67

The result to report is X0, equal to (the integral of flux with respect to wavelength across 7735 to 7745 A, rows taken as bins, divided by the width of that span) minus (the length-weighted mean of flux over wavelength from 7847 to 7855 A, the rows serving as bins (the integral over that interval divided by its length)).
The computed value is -0.9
